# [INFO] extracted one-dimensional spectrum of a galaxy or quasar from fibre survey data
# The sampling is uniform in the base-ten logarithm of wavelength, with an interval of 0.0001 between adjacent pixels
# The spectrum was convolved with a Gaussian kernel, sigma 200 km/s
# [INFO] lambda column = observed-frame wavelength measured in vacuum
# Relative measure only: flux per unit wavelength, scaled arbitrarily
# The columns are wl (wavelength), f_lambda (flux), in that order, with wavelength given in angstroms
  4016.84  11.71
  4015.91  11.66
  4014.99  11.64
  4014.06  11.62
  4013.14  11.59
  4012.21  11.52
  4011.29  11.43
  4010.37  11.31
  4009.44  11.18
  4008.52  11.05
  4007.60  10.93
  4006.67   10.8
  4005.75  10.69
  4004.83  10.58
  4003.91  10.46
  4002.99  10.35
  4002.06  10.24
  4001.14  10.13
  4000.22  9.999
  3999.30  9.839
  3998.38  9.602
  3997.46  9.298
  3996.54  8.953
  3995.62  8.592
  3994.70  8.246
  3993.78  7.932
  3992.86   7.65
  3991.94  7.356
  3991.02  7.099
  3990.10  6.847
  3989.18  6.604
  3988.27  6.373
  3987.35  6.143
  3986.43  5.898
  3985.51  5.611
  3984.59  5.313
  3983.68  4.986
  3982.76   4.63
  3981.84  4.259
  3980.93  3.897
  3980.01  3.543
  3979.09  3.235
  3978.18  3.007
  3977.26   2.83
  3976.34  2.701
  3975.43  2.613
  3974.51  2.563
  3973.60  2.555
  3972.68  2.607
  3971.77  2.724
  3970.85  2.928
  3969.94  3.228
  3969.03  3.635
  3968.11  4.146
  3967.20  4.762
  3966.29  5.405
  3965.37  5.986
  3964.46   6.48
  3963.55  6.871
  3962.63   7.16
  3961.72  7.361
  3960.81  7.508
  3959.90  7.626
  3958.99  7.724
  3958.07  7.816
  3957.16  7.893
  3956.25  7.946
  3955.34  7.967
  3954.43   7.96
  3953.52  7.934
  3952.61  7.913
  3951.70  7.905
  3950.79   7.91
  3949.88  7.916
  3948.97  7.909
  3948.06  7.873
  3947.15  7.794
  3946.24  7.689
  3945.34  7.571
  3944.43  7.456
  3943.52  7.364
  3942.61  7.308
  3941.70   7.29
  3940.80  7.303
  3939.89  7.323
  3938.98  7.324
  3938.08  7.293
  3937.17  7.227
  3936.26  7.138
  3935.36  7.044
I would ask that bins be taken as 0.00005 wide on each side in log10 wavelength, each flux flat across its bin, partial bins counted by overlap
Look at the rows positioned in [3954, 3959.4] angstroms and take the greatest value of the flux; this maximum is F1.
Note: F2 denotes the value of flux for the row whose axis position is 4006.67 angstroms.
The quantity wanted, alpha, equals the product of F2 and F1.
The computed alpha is 86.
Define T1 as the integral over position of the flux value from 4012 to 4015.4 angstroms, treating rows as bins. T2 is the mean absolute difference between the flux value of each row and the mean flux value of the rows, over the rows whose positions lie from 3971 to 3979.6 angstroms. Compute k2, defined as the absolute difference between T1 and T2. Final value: 39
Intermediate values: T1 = 39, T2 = 0.18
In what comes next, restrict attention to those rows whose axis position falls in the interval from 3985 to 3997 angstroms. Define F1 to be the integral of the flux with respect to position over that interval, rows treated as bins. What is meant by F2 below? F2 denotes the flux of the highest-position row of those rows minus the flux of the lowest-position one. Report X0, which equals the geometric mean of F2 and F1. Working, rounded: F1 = 86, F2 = 3.3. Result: 17.0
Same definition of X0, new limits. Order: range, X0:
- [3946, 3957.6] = 4.3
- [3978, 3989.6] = 14.3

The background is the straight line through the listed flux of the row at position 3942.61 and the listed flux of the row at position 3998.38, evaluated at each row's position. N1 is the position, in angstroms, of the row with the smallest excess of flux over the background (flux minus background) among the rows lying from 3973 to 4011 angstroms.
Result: 3974.51 angstroms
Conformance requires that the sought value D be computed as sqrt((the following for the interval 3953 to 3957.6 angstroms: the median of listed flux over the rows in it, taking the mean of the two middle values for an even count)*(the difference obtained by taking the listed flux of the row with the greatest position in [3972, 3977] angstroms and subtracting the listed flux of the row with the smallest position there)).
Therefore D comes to 0.9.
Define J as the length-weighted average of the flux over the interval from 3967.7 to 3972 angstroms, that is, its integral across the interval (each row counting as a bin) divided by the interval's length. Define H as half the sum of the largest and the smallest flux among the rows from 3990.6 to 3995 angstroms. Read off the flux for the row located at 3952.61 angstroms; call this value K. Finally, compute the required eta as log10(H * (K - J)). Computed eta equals 1.5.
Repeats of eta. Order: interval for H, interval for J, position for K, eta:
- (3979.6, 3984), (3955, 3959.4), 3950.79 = -0.7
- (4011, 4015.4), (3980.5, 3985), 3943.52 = 1.5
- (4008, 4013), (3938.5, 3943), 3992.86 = 0.6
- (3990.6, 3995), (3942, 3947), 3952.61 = 0.5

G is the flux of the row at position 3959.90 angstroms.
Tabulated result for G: 7.626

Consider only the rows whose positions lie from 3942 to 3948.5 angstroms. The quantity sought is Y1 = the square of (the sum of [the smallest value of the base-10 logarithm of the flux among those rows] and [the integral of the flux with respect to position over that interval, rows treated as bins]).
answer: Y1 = 2507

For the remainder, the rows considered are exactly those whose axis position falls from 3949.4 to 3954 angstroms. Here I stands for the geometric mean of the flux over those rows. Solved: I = 7.9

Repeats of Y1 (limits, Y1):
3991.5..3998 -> 3011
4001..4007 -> 4080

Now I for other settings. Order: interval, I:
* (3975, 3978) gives 2.7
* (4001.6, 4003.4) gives 10.3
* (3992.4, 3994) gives 7.8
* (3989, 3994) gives 7.2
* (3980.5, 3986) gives 4.7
